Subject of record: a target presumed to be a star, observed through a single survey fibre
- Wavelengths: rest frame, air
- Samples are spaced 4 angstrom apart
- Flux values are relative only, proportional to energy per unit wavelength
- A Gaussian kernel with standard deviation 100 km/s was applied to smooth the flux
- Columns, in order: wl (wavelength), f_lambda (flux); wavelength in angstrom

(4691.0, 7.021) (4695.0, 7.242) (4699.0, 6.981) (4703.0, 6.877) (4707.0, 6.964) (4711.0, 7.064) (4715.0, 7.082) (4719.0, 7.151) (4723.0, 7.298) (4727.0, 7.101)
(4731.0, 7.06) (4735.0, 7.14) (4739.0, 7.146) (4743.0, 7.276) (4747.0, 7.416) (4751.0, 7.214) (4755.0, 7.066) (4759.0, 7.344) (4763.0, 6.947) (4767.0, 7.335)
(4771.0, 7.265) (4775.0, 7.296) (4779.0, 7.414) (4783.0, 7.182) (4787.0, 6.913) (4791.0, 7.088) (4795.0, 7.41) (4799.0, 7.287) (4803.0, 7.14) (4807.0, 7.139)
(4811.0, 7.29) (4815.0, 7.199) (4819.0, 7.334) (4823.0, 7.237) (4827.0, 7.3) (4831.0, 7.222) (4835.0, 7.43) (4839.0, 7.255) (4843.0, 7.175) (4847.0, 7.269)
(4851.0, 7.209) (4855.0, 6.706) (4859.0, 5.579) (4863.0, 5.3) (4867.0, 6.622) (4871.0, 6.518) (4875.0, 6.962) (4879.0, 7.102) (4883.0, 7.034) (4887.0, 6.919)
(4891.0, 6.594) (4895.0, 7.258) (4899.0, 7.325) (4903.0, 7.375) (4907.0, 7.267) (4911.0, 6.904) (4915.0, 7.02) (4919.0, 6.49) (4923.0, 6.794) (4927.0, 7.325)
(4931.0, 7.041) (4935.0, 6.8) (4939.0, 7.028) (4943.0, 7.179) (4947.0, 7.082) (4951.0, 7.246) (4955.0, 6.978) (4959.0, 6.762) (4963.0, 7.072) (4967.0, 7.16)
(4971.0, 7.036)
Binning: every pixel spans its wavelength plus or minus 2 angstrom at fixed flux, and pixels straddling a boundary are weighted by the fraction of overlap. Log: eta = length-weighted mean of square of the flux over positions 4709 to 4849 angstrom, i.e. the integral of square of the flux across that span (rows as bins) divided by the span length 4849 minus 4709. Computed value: 52.1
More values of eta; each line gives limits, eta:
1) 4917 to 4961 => 48.7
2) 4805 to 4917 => 49.0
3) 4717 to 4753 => 51.9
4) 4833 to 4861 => 48.6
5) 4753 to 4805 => 52.0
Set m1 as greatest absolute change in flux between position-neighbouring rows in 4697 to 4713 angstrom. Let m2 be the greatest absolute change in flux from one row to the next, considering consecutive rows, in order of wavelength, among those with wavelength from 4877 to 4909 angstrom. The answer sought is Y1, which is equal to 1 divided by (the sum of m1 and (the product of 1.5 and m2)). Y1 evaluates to 0.91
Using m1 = 0.10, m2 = 0.66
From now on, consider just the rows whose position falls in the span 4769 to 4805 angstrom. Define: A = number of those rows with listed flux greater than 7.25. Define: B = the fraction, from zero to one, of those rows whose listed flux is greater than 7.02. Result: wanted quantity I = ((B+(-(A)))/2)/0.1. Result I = -21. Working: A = 5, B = 0.89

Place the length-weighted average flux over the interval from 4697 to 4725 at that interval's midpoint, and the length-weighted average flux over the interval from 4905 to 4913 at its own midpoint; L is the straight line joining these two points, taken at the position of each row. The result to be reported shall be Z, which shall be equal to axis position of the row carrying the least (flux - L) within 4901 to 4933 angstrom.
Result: 4919.0 angstrom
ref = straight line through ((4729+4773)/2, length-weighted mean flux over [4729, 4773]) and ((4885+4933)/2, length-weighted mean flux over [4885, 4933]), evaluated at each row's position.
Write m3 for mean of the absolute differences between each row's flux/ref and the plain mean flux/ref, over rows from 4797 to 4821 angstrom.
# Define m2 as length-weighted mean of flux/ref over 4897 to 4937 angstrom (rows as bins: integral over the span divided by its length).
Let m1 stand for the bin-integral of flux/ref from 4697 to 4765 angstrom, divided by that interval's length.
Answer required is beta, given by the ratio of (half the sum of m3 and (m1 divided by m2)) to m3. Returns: 49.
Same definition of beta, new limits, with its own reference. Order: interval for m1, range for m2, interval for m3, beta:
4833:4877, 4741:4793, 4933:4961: 24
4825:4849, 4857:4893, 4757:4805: 30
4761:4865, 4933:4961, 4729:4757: 36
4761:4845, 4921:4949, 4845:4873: 7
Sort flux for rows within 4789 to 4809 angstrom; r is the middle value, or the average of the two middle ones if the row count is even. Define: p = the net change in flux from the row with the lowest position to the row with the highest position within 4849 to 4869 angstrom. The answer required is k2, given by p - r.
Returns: -7.7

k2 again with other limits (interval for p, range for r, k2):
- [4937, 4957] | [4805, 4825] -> -7.3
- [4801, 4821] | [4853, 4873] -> -6.3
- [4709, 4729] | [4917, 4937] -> -6.8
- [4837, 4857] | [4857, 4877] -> -7.1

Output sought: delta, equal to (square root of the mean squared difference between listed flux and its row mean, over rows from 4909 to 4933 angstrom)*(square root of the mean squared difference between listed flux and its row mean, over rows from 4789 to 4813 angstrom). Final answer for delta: 0.029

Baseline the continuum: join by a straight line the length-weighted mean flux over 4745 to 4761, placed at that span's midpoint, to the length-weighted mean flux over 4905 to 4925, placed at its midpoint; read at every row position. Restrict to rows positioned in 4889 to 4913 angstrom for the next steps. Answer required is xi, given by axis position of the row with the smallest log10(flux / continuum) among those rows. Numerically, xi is 4891.0 angstrom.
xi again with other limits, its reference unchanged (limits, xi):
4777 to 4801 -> 4787.0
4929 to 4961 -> 4935.0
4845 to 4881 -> 4863.0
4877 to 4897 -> 4891.0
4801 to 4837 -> 4803.0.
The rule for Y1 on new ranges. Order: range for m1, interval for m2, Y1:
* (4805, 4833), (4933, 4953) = 2.03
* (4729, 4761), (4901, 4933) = 0.93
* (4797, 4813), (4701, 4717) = 3.32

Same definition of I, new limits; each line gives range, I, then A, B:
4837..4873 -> -8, 2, 0.44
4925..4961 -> -2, 1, 0.67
